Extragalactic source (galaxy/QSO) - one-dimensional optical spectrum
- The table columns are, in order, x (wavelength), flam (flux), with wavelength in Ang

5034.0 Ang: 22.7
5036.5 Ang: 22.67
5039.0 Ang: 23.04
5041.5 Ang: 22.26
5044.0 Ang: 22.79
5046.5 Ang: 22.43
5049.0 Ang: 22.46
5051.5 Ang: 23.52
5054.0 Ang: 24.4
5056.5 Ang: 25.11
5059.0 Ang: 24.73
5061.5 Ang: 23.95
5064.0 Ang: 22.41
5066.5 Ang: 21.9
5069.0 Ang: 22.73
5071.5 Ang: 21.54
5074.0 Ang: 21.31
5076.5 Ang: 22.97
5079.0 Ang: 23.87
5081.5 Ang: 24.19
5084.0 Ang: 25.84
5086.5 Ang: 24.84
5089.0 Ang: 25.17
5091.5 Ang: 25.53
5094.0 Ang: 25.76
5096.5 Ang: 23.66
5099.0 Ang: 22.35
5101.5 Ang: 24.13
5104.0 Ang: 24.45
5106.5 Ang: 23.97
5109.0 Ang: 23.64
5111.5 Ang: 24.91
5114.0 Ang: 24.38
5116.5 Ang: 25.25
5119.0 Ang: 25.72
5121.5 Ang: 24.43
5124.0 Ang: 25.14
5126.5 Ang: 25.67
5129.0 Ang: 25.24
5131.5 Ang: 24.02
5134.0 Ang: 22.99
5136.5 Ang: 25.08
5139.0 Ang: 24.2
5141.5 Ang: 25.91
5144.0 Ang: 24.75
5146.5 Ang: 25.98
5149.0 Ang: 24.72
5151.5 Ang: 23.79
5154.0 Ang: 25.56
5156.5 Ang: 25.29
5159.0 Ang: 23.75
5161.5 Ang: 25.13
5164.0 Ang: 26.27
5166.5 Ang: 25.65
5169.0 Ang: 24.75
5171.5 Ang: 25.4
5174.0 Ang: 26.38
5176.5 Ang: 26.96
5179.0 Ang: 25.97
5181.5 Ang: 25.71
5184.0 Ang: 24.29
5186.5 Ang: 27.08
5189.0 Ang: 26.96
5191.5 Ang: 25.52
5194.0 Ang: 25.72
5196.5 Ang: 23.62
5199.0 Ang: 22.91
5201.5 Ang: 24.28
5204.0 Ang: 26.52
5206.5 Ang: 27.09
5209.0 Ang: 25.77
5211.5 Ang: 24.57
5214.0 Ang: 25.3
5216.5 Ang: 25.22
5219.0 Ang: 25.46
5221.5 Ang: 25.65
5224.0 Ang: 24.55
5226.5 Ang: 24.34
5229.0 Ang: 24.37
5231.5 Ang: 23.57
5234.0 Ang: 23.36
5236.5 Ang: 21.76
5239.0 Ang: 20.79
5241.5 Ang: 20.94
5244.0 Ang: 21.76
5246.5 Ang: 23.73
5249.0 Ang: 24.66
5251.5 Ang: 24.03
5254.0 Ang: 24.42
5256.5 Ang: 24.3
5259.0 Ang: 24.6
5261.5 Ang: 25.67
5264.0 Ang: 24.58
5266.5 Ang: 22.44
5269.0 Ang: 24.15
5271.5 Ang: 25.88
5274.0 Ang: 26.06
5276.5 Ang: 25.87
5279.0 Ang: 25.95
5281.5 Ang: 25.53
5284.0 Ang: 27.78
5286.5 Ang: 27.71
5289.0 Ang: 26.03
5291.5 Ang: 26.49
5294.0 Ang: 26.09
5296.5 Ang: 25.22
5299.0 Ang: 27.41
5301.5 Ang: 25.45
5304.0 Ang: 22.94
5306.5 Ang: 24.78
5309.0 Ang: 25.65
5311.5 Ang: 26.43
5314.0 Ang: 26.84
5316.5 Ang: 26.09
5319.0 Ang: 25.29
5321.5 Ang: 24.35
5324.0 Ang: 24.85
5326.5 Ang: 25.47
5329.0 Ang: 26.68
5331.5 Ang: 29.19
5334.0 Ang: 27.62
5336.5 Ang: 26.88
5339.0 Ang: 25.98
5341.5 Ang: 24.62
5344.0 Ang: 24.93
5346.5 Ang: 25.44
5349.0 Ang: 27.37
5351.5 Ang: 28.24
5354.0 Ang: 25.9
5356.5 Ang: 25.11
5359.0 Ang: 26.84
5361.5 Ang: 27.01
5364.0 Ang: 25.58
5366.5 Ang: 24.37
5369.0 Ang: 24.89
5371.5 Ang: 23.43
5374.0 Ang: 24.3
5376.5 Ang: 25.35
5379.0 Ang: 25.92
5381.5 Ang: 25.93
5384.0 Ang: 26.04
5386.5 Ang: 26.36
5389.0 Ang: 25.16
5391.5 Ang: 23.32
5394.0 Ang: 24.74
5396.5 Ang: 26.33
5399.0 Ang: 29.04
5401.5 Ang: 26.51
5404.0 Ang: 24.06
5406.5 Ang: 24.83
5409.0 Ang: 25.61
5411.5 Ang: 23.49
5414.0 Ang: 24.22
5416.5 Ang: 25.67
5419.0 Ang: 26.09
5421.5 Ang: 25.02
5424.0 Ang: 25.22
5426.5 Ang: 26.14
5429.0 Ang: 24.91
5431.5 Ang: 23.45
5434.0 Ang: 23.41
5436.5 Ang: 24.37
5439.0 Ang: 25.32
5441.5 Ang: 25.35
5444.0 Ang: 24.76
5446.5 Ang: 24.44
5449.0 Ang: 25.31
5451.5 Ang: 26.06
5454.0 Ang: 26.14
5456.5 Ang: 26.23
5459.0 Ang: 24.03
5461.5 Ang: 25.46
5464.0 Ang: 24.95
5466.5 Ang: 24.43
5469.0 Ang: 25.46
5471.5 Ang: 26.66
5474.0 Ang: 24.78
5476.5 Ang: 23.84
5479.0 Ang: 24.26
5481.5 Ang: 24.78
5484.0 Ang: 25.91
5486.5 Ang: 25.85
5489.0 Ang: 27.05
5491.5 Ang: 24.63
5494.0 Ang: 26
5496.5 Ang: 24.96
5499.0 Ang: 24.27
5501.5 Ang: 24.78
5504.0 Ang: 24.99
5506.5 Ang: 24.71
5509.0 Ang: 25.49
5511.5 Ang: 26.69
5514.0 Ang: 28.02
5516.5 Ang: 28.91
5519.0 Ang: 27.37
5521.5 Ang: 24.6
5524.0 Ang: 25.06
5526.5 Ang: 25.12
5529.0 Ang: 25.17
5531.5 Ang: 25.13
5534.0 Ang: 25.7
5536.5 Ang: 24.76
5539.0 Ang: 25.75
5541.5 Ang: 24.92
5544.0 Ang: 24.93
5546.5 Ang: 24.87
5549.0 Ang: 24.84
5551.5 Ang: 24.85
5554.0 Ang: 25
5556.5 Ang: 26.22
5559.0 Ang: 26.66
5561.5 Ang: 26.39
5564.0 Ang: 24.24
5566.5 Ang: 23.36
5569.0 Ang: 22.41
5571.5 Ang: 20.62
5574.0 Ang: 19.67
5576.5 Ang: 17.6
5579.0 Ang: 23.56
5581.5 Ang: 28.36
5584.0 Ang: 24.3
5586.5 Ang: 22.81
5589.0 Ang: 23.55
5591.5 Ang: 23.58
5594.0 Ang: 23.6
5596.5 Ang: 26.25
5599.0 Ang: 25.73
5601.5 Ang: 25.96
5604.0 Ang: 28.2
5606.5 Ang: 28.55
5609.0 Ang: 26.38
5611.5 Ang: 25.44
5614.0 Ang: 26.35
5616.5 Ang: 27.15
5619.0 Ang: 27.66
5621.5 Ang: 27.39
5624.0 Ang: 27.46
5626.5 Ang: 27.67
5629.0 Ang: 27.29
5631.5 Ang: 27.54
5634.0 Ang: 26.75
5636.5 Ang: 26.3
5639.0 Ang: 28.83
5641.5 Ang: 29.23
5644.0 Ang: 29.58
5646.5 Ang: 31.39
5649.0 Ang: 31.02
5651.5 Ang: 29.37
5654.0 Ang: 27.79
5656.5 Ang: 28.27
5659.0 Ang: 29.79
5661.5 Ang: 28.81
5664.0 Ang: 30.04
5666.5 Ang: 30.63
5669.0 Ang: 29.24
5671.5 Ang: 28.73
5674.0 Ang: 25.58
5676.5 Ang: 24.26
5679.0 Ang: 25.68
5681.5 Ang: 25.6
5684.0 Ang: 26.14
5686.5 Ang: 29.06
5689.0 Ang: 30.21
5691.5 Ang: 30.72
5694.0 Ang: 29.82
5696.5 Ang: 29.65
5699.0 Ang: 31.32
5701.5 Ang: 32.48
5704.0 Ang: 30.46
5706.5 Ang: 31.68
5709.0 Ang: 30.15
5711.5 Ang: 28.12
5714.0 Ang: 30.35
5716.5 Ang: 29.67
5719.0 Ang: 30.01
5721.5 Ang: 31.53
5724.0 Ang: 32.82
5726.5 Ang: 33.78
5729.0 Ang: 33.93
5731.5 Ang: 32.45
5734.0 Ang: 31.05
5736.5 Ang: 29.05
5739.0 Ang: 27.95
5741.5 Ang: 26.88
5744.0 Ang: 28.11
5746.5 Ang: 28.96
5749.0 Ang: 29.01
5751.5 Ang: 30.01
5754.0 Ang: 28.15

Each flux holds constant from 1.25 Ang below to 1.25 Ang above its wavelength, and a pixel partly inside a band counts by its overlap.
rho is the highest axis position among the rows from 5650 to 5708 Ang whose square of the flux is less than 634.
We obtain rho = 5676.5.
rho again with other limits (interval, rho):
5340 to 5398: 5394.0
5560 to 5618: 5594.0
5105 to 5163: 5161.5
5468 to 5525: 5524.0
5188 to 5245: 5244.0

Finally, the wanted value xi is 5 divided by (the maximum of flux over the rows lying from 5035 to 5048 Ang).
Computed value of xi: 0.217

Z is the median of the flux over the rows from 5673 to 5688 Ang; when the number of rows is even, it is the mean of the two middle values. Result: 25.6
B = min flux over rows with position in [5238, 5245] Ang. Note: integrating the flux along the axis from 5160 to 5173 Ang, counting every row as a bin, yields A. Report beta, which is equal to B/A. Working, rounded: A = 331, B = 20.79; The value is 0.063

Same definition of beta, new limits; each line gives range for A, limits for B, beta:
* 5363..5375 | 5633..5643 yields 0.089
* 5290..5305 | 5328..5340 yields 0.068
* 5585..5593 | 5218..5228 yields 0.130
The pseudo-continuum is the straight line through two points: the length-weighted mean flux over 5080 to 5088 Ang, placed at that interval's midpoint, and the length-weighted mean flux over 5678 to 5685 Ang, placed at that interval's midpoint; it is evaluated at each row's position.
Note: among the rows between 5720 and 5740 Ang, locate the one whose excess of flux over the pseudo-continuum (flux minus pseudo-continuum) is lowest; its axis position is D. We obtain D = 5739.0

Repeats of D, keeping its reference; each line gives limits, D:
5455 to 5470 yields 5459.0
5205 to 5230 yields 5226.5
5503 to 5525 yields 5521.5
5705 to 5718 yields 5711.5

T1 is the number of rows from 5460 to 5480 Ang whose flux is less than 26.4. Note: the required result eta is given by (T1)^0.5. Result 2.65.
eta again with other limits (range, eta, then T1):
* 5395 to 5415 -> 2.45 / 6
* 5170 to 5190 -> 2.24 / 5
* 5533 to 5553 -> 2.83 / 8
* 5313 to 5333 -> 2.24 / 5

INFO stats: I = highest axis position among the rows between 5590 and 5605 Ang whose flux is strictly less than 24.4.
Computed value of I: 5594.0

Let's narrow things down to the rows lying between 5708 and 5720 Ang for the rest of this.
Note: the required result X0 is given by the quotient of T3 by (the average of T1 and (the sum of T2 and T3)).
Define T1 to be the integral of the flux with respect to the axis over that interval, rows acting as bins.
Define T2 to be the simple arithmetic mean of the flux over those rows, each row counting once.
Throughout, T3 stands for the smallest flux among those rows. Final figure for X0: 0.136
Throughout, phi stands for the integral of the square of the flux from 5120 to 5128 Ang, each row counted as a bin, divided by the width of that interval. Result 631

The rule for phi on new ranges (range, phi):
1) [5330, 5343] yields 722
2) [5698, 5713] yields 944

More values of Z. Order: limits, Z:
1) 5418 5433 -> 25.1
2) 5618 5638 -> 27.4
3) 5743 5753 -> 29.0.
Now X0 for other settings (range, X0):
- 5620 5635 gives 0.115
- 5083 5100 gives 0.096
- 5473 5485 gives 0.138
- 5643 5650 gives 0.215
